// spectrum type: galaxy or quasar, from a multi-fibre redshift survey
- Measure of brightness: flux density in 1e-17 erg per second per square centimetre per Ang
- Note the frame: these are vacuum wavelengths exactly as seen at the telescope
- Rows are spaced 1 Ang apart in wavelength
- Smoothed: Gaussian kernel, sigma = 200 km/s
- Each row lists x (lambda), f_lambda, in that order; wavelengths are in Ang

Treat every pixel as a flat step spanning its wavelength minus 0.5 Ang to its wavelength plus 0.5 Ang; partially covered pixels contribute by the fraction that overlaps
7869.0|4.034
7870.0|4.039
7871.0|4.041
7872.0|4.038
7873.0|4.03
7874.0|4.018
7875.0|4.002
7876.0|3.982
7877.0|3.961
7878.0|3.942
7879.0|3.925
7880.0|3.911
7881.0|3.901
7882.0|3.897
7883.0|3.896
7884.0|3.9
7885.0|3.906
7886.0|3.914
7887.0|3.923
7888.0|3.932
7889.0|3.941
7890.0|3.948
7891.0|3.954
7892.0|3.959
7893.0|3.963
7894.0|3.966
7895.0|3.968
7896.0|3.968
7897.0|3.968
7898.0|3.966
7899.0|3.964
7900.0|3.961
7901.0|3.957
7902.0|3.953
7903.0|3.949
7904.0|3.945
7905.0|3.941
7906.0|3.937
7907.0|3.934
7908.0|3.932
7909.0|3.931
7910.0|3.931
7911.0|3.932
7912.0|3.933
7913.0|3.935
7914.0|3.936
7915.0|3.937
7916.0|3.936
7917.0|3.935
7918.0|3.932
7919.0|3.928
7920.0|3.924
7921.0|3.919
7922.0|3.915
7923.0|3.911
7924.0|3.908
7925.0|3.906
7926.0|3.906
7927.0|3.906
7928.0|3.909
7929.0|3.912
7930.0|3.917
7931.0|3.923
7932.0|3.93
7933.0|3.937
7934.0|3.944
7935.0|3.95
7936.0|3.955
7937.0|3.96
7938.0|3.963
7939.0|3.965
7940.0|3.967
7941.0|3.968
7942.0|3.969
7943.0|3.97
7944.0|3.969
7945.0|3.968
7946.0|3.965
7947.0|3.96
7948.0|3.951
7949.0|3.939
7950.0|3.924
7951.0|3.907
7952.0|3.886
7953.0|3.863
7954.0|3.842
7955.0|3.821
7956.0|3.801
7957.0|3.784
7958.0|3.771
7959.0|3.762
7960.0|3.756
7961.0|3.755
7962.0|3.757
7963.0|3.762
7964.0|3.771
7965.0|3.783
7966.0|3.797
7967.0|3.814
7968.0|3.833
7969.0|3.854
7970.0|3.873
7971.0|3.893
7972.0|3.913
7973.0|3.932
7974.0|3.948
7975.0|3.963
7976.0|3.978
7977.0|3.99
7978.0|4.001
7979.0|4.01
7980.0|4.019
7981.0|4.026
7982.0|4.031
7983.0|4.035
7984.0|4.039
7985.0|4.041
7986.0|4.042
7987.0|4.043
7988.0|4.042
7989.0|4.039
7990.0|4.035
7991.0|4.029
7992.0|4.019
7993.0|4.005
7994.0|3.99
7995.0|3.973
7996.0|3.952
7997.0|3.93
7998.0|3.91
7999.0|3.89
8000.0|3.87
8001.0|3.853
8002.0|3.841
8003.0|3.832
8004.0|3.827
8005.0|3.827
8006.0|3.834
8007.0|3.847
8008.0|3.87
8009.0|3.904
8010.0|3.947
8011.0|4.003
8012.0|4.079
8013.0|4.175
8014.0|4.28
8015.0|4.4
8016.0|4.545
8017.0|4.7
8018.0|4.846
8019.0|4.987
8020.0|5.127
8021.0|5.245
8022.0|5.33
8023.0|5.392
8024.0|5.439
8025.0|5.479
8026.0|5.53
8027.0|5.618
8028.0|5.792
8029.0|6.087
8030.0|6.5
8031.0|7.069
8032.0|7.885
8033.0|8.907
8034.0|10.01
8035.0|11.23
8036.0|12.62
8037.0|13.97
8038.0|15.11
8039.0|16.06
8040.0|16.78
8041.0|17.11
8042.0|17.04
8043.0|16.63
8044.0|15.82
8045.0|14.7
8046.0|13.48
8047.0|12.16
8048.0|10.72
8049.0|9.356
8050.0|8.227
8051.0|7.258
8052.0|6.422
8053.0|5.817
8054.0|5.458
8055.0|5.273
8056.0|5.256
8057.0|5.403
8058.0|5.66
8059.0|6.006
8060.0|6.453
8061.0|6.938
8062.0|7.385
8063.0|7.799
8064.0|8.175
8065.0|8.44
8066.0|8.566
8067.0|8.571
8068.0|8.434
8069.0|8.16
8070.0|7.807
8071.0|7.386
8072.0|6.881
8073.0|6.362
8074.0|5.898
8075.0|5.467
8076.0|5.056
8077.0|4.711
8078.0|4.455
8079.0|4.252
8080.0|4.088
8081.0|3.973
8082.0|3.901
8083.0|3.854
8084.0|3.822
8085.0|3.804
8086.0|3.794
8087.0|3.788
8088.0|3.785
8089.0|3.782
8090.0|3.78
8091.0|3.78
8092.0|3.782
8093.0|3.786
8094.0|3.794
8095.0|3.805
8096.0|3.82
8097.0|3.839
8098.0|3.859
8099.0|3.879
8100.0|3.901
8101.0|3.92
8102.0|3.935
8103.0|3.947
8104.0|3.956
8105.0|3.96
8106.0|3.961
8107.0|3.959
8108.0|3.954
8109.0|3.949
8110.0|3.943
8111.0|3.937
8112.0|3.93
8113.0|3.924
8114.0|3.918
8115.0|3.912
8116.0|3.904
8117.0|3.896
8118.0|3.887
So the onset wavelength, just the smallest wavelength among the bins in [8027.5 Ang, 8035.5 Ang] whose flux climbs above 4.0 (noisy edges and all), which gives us 8028.0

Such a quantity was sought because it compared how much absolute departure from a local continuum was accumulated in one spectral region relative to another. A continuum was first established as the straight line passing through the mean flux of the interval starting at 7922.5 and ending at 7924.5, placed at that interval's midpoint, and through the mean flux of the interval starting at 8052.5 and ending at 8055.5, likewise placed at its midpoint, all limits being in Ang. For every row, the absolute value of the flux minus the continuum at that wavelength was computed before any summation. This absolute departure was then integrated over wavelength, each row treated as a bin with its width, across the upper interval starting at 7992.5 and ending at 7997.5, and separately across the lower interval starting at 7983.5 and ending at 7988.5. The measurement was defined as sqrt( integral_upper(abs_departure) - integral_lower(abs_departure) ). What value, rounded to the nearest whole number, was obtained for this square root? 1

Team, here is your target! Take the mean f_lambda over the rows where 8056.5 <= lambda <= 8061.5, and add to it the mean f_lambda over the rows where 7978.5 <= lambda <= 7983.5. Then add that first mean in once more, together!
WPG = 16.2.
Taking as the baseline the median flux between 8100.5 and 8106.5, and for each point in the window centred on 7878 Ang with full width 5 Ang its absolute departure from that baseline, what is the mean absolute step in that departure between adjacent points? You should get 0.013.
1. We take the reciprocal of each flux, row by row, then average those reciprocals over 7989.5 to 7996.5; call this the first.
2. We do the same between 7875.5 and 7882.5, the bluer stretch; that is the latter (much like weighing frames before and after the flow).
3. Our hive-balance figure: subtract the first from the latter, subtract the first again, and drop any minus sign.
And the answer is 0.246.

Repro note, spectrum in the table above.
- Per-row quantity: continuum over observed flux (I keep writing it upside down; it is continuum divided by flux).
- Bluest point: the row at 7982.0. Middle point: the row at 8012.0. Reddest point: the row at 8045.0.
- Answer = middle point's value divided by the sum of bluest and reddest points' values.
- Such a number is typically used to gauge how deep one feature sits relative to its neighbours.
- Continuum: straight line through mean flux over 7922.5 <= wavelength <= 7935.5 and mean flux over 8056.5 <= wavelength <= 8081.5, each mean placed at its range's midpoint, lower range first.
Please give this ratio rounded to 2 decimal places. 0.82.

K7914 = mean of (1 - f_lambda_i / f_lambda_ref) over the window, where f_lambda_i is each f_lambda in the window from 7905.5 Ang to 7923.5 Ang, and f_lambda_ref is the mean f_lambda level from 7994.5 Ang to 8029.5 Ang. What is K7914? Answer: 0.125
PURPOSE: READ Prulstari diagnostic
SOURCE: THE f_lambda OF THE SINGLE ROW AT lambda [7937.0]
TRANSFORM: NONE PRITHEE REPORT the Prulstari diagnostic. 3.96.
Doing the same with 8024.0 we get 5.439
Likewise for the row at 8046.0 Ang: 13.48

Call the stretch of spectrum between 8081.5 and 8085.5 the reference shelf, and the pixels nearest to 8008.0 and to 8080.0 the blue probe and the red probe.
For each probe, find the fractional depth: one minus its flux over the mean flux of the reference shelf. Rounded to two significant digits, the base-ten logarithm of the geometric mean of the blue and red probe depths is -1.7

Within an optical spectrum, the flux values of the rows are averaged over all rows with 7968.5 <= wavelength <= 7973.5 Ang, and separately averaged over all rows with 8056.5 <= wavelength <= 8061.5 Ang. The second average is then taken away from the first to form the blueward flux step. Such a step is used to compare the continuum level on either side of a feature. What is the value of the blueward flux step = -2.2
